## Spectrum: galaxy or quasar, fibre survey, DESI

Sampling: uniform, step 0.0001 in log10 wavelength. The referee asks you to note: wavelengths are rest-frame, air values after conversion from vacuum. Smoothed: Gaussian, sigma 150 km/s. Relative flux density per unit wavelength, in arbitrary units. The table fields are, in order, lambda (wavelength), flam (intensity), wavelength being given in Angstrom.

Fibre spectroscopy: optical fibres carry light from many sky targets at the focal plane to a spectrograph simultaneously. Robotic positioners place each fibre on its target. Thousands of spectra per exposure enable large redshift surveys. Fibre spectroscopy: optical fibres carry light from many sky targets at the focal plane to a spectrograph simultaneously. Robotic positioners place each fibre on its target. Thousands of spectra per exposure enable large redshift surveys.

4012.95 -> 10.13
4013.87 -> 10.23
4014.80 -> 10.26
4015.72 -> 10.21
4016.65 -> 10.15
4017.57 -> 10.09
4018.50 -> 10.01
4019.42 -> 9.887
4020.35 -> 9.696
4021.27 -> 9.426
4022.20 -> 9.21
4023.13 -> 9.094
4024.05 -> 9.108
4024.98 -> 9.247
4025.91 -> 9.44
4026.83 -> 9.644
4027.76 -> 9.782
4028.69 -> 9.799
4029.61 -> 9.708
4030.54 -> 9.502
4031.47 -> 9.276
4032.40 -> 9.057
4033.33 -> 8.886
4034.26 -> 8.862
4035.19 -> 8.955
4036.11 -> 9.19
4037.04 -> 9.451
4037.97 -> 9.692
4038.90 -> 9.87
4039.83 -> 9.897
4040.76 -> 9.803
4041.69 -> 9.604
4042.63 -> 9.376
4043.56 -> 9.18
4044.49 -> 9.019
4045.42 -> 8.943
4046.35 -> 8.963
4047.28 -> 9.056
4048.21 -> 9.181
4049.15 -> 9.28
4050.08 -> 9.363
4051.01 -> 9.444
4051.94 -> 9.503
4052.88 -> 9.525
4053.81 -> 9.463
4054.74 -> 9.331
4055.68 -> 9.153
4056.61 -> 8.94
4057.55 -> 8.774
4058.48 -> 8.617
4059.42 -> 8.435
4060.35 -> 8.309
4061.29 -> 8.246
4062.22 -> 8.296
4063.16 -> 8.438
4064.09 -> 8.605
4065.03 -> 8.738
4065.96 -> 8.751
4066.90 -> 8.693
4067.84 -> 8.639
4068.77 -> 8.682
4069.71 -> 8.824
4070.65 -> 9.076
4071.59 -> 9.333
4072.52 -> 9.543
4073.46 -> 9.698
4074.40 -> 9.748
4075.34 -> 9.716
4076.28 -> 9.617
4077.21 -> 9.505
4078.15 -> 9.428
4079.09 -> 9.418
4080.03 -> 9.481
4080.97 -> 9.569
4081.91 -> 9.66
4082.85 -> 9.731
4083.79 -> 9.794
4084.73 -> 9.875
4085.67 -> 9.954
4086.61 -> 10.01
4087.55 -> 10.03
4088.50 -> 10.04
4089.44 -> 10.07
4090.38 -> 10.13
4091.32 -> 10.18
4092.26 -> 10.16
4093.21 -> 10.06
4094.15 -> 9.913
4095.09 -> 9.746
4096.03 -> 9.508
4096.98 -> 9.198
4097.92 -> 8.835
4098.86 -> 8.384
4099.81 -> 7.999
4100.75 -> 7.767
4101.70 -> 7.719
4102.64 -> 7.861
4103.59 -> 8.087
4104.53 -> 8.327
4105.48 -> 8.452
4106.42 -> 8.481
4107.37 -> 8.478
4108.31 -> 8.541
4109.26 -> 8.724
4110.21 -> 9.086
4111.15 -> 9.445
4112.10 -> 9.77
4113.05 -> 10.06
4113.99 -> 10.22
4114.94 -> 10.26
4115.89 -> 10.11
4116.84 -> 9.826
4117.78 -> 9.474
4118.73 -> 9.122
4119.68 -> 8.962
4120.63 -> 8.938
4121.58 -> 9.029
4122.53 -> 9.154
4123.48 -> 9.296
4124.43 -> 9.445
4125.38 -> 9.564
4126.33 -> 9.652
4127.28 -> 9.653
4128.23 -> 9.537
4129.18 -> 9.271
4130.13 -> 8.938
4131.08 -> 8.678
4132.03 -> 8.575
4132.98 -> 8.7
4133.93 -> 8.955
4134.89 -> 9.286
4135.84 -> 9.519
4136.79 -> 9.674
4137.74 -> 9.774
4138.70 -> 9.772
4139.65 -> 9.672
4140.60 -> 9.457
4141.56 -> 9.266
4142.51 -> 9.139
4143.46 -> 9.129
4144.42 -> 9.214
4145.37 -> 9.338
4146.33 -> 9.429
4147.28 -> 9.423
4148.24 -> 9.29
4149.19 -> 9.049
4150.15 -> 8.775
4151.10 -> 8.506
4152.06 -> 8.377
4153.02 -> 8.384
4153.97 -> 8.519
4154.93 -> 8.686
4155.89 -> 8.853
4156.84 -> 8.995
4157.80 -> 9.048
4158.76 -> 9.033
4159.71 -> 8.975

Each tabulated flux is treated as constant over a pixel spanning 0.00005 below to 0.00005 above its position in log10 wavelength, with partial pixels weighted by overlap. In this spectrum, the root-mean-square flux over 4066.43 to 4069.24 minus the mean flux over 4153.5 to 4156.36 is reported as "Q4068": 0.0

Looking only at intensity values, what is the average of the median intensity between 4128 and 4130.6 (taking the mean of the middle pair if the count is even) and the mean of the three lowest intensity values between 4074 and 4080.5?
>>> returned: 9.4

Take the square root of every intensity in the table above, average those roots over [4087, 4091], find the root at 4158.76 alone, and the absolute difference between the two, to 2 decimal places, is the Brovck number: 0.17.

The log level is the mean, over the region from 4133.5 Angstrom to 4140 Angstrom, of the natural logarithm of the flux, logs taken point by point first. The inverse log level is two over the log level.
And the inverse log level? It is 0.888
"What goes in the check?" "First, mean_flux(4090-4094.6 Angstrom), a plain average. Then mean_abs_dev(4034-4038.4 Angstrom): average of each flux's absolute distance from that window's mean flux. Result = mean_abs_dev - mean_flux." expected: -9.8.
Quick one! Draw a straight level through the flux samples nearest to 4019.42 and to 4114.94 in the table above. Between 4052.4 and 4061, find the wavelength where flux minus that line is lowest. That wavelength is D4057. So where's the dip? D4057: 4060.35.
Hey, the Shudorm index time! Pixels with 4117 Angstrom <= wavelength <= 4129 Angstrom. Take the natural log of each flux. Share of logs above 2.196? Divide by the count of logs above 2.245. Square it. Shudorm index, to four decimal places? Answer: 0.0193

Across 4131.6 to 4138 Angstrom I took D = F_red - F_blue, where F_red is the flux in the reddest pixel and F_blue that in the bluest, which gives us 1.2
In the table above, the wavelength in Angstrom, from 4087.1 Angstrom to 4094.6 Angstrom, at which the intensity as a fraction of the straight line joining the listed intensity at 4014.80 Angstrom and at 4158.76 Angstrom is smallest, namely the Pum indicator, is 4094.15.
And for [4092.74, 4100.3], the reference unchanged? 4099.81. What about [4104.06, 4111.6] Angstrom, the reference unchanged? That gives 4104.53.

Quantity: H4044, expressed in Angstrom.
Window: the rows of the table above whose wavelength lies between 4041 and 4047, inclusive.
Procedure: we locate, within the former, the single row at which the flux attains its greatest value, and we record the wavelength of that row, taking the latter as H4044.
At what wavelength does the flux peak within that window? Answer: 4041.69 Angstrom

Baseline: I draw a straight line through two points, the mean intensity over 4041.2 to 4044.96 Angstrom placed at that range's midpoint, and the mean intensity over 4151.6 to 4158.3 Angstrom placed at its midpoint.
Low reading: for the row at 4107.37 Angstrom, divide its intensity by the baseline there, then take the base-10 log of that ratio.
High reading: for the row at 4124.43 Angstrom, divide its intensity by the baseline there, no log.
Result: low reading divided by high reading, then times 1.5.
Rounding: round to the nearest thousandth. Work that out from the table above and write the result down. -0.033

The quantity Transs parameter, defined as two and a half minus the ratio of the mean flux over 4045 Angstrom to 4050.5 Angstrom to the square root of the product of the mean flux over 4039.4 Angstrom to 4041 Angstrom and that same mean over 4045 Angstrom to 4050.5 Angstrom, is 1.54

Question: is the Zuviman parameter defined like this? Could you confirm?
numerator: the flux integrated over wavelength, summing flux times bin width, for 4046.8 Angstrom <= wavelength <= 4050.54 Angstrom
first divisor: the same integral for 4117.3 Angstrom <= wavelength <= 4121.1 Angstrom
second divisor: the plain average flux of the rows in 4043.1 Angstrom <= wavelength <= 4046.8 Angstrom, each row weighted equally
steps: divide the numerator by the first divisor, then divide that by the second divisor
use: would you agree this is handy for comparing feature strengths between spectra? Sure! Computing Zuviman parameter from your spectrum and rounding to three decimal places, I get 0.110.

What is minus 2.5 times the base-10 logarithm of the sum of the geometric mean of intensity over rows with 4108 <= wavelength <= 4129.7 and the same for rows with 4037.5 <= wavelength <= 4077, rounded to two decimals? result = -3.17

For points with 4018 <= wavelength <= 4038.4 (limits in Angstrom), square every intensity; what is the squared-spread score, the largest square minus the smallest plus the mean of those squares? 110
